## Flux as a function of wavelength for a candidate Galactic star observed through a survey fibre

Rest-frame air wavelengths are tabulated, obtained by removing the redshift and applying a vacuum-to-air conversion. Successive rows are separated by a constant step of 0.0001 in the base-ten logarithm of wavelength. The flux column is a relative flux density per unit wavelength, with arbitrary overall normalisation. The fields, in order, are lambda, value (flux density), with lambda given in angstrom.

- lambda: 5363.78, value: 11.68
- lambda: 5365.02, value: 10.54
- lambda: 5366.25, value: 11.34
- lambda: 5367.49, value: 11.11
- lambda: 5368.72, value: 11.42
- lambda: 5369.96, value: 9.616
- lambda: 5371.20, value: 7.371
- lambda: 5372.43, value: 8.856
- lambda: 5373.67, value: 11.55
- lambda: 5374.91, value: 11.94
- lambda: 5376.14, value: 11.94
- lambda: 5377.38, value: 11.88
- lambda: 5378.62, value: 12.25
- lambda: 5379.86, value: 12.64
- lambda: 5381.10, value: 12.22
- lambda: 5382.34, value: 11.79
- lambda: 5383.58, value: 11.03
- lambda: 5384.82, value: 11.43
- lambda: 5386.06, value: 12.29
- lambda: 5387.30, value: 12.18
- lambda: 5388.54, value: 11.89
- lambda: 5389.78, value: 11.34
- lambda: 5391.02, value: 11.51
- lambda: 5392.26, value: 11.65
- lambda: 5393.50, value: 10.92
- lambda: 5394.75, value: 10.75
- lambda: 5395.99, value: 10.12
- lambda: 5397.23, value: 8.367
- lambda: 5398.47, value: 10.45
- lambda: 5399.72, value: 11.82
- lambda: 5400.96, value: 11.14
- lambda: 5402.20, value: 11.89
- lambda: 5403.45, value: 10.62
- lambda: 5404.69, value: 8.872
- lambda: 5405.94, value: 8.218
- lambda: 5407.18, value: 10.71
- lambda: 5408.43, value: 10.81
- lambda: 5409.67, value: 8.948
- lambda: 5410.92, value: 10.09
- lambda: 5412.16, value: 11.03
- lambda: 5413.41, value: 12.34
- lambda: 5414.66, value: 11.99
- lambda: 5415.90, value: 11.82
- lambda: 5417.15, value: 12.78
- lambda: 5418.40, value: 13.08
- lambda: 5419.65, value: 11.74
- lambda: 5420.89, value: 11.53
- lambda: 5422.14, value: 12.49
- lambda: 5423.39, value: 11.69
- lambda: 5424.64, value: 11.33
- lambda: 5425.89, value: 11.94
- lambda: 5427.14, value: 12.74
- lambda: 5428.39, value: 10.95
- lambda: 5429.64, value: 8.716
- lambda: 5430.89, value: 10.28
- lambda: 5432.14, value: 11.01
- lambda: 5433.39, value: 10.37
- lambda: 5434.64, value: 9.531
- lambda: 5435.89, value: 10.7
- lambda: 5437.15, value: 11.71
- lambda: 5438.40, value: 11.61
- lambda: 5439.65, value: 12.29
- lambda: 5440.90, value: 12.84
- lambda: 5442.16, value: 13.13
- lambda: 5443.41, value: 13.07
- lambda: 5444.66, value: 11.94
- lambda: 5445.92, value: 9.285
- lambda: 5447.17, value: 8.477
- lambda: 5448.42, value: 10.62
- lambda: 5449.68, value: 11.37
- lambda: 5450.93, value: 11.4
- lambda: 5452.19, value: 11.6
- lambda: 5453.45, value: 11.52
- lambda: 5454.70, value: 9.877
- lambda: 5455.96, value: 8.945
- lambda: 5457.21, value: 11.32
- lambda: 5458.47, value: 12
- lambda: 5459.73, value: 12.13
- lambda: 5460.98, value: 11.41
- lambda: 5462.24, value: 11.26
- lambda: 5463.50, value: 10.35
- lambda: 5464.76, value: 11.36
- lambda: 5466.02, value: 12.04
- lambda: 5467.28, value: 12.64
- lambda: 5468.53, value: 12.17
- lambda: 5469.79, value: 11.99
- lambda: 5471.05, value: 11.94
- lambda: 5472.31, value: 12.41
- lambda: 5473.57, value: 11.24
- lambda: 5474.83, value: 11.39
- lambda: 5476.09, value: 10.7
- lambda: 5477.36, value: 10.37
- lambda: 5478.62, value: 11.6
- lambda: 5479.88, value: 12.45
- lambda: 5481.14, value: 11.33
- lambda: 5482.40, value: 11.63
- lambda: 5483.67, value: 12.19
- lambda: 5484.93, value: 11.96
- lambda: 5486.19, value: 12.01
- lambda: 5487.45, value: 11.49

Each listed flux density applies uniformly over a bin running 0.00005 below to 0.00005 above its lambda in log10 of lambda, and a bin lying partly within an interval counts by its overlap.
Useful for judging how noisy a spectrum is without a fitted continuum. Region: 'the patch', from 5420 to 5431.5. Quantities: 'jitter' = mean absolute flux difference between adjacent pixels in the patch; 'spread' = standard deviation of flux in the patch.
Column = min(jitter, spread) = 1.1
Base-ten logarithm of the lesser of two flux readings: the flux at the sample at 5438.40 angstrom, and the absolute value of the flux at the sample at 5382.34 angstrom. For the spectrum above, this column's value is 1.06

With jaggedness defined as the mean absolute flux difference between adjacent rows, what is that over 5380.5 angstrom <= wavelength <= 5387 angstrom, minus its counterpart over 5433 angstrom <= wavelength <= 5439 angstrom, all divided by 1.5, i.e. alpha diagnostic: -0.1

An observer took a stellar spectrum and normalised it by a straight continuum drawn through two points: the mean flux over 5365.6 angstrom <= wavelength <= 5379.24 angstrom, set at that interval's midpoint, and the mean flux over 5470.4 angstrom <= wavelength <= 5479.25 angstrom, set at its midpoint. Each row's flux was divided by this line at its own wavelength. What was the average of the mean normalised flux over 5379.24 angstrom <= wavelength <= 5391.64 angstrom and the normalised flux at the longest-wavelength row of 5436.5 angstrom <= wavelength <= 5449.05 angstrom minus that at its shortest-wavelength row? 0.49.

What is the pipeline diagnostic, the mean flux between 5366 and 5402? 11.1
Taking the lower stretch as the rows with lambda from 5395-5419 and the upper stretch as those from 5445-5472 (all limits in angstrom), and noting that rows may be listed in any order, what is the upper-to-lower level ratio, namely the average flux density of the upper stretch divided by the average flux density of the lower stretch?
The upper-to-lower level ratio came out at 1.03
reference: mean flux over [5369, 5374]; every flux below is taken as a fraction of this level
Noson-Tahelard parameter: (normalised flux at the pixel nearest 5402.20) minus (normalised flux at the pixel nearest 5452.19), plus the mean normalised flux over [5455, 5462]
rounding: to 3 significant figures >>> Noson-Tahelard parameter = 1.22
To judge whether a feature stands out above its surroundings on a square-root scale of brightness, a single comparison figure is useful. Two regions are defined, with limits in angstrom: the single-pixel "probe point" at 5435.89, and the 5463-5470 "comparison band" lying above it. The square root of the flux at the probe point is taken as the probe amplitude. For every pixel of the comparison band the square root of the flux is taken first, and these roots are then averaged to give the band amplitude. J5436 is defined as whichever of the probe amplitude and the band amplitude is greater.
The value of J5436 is 3.43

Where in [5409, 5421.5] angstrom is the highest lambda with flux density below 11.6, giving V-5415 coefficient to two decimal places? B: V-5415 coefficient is 5420.89 angstrom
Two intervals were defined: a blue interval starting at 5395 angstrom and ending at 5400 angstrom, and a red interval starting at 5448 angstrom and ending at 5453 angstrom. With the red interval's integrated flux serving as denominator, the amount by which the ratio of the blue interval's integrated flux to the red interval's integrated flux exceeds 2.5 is -1.60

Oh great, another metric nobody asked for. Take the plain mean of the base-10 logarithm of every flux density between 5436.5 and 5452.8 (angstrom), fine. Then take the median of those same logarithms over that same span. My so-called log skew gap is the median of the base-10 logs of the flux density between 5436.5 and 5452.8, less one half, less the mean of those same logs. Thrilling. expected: -0.492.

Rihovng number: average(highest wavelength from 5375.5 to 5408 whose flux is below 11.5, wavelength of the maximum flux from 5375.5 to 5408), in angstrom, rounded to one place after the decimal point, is 5393.5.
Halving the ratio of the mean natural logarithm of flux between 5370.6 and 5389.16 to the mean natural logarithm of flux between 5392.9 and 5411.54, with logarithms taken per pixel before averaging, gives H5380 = 0.523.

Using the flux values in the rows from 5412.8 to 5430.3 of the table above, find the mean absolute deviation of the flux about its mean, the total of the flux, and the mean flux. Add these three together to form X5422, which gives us 178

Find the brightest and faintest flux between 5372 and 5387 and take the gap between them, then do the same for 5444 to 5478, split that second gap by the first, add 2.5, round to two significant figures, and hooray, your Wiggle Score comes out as 3.6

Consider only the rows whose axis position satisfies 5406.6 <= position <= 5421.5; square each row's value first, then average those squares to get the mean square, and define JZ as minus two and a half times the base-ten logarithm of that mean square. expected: -5.30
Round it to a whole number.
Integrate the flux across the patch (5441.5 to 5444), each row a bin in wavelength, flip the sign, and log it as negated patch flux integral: -33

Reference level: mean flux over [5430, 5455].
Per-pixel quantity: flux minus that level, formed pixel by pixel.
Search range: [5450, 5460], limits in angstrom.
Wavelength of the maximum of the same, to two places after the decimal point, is 5459.73 angstrom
